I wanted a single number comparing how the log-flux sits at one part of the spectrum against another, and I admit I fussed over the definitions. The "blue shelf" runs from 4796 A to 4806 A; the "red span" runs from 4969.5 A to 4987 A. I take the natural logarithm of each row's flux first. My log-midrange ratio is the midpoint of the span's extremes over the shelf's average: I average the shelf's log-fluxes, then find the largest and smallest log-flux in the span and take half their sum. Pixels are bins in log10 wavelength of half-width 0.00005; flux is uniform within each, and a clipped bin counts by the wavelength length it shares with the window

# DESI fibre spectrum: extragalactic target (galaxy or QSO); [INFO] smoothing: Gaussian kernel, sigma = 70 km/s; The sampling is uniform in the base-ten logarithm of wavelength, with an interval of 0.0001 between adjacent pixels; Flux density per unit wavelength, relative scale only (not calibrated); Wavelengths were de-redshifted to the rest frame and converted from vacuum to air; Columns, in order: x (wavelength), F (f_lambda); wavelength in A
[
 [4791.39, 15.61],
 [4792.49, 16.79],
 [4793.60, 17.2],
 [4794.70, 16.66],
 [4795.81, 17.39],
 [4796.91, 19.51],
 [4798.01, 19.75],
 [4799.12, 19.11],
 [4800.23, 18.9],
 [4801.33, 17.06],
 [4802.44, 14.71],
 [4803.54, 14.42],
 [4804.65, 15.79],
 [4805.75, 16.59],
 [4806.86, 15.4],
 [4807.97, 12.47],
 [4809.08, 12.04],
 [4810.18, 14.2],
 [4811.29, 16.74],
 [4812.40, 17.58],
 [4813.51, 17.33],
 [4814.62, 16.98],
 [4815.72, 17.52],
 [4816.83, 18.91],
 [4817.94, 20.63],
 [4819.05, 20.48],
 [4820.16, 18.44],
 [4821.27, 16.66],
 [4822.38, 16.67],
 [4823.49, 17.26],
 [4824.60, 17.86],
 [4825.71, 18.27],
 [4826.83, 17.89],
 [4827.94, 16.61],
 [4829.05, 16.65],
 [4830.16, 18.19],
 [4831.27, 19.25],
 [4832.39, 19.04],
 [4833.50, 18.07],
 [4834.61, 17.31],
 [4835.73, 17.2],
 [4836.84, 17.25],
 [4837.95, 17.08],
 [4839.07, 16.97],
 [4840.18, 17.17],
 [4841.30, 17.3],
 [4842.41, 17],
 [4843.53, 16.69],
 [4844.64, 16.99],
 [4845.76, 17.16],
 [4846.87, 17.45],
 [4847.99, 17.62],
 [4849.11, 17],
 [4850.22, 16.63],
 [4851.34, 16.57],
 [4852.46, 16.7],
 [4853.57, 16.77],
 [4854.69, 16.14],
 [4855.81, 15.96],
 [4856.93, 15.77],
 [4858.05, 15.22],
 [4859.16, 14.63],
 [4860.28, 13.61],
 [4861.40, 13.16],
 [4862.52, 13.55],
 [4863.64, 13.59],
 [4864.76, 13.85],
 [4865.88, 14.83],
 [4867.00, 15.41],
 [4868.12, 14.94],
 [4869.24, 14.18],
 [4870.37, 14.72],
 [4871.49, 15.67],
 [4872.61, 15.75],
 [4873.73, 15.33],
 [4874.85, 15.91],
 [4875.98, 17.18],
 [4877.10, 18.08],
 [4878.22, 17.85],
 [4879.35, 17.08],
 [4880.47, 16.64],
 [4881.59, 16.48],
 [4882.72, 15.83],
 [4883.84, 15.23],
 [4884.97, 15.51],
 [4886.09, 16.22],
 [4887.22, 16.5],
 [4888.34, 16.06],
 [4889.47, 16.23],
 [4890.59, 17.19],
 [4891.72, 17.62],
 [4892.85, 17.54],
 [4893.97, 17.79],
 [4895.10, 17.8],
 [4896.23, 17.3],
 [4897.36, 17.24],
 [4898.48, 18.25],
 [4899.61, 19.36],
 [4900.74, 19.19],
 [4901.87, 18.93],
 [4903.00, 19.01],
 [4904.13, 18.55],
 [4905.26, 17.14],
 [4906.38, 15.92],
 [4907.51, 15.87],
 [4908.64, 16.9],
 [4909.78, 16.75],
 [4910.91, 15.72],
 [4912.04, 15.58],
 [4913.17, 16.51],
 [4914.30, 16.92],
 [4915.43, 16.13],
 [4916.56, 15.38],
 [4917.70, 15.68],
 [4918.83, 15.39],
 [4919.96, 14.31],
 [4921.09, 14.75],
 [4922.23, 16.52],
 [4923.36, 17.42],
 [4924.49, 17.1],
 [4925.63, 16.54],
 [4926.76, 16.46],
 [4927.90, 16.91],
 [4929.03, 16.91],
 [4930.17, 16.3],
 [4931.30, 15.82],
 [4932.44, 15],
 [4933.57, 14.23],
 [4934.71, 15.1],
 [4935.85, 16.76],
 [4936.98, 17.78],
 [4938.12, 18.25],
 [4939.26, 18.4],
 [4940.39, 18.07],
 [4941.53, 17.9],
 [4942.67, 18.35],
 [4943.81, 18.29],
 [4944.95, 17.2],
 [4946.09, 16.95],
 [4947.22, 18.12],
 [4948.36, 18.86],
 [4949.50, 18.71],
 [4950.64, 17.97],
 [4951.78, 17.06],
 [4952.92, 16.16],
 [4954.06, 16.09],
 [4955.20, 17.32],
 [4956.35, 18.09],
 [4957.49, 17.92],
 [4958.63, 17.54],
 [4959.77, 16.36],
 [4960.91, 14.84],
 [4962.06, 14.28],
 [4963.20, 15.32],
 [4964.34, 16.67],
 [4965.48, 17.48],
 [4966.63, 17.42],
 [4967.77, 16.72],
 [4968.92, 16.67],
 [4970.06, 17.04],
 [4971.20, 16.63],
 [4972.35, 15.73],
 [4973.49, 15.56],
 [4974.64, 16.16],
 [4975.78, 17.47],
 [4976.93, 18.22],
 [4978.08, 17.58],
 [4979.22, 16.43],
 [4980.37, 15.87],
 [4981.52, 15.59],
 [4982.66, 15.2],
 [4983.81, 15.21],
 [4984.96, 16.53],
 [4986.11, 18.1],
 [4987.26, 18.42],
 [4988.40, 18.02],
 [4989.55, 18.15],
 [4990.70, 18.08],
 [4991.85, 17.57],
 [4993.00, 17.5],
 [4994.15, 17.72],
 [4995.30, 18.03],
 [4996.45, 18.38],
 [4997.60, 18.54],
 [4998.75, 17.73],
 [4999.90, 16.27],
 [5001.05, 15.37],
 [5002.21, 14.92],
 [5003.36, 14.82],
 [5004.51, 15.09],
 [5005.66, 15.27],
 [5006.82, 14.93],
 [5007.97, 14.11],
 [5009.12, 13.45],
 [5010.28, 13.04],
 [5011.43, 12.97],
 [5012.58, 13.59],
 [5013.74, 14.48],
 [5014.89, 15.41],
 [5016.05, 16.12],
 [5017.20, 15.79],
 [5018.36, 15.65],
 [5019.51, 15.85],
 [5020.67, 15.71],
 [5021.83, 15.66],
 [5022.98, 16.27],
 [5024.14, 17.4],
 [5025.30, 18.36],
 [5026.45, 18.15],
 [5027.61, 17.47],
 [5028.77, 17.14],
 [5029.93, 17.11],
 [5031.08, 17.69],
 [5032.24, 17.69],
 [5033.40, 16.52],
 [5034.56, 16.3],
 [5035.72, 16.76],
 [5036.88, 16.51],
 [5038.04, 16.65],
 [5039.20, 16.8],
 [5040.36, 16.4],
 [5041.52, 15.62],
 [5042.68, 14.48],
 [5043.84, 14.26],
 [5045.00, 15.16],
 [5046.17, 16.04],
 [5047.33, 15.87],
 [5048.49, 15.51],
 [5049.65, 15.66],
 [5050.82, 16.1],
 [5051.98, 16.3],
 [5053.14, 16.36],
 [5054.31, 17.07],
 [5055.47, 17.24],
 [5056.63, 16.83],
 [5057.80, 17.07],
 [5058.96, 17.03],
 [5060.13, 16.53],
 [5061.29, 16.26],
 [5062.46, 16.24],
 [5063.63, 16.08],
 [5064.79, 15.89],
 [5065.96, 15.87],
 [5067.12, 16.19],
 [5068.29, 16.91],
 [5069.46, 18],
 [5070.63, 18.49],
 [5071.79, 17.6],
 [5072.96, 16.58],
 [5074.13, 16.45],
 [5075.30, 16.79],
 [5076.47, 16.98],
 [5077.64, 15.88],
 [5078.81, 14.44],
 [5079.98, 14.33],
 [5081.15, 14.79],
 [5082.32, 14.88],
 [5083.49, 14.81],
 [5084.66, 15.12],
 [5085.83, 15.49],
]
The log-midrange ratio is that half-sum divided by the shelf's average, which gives 0.99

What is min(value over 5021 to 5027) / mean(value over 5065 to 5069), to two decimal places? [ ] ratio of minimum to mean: 0.96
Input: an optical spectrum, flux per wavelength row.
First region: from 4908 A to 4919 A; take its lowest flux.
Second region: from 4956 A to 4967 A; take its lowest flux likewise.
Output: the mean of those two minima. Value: 14.8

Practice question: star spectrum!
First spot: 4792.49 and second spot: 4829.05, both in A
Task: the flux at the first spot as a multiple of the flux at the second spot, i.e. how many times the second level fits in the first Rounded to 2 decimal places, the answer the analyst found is 1.01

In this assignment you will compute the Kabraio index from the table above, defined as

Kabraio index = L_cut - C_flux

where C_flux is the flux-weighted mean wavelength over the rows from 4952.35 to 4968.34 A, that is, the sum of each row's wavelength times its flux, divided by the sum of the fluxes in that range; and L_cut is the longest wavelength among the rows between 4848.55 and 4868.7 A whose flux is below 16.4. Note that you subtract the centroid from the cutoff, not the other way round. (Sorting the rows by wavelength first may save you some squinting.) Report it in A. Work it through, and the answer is -92.2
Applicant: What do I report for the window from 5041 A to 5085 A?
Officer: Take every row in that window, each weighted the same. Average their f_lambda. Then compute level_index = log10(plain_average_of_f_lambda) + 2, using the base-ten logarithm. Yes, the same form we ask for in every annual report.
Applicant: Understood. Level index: 3.207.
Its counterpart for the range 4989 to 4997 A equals 3.253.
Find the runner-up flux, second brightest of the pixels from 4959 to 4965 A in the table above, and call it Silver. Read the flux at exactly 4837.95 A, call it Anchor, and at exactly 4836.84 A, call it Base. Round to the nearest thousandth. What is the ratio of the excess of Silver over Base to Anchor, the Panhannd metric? -0.052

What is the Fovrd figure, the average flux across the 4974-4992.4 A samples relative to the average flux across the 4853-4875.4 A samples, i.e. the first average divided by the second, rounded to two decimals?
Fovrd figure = 1.14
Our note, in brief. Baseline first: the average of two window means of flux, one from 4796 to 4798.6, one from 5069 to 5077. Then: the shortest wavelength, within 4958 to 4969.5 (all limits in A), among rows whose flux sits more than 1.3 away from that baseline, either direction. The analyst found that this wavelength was 4959.77 A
